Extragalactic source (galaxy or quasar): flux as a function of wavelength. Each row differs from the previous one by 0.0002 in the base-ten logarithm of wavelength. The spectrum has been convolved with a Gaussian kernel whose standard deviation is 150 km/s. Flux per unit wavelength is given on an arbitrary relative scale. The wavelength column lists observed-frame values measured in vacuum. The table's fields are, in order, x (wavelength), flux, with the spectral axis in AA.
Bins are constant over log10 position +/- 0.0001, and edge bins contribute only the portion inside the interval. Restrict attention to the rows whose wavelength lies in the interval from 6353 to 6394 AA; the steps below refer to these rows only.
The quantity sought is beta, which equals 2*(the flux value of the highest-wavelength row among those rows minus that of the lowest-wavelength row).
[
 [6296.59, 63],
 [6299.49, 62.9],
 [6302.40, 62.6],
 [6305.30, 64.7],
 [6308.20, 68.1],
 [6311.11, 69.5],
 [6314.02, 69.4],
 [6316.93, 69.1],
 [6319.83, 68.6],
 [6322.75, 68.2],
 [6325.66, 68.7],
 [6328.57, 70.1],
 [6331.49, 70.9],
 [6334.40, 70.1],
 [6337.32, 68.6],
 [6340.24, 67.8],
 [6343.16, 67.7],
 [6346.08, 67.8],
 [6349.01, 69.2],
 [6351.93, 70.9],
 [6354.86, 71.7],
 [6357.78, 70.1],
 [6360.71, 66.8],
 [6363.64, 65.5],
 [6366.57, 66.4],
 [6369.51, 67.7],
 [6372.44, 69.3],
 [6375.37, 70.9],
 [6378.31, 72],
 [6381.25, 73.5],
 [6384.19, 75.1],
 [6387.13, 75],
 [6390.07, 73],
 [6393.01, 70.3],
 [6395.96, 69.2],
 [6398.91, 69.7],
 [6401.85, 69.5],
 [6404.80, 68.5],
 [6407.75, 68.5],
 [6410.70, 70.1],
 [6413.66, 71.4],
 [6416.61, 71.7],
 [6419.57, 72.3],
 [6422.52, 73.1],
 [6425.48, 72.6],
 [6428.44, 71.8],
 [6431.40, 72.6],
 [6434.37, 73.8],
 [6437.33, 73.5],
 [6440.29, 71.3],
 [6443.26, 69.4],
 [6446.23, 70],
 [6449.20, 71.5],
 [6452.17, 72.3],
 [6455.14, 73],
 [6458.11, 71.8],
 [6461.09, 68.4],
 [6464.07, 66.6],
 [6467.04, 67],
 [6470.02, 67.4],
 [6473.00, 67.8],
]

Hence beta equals -3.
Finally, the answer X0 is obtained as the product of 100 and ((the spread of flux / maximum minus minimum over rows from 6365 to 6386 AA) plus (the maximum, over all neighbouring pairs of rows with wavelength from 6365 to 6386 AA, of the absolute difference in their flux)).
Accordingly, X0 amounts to 1030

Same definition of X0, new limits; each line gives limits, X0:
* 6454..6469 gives 980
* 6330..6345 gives 470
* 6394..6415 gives 450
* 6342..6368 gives 950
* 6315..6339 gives 420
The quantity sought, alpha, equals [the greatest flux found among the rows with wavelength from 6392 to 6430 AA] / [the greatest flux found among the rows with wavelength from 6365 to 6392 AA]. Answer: 0.97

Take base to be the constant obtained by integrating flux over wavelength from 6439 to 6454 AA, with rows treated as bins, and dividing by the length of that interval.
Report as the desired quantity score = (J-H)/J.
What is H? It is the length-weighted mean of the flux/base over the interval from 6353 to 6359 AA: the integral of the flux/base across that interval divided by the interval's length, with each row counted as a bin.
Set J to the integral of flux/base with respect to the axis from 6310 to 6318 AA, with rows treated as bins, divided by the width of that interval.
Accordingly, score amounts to -0.024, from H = 1.00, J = 0.98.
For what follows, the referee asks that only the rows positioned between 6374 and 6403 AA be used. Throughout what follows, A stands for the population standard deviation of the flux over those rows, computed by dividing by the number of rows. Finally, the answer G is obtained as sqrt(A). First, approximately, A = 2.1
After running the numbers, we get 1.5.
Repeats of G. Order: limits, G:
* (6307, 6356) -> 1.1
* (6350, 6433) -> 1.5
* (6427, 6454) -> 1.2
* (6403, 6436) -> 1.3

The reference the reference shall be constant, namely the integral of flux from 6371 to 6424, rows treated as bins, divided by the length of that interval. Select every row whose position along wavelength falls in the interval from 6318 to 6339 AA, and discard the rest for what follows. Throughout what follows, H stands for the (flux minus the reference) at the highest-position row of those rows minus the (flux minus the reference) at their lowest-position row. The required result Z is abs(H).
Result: 0.0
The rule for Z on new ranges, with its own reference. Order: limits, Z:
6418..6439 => 1.2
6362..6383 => 8.0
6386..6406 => 6.5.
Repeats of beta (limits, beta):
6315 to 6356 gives 5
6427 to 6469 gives -10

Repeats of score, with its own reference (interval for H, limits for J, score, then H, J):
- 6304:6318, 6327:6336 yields 0.031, 0.96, 0.99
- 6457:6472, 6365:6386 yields 0.037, 0.96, 1.00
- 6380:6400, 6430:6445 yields -0.003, 1.02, 1.02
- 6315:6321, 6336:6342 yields -0.012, 0.97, 0.96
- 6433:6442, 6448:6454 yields -0.011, 1.03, 1.02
